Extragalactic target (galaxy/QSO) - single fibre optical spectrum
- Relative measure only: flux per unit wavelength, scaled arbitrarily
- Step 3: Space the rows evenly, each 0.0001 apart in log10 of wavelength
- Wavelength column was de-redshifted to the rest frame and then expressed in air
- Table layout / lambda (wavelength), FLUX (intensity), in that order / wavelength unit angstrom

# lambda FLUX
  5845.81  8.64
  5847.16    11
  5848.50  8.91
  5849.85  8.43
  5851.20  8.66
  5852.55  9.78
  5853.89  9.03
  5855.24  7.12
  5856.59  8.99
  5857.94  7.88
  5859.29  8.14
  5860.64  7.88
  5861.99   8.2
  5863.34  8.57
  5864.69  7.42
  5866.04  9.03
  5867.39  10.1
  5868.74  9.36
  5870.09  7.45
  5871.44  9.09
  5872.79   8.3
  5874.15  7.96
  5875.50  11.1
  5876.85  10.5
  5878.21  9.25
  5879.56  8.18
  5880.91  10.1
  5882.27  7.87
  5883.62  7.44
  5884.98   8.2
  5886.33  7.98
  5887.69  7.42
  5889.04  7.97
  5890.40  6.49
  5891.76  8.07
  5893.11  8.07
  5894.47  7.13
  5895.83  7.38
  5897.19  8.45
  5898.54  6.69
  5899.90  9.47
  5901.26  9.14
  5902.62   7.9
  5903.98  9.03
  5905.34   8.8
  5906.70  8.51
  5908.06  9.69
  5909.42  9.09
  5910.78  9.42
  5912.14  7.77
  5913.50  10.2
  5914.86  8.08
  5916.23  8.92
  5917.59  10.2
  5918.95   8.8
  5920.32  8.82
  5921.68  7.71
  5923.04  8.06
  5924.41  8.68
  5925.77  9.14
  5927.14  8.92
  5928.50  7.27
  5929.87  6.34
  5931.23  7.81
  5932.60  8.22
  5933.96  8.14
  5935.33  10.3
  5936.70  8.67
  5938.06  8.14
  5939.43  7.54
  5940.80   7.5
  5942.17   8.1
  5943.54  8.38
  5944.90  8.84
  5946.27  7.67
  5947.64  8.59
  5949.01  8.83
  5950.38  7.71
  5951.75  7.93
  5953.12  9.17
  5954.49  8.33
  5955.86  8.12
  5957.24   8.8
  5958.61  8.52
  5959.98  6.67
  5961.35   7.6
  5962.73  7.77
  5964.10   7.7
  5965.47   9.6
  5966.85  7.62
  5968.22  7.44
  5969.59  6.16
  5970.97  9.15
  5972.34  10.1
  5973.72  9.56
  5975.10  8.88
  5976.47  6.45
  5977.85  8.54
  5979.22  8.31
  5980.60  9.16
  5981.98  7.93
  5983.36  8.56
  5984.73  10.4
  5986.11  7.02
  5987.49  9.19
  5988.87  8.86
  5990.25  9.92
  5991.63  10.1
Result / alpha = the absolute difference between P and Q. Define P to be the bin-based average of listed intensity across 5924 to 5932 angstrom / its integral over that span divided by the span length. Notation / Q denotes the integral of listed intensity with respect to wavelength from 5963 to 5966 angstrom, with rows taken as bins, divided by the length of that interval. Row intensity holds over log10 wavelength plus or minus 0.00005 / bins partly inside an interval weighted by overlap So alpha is 0.5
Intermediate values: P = 8.0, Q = 8.50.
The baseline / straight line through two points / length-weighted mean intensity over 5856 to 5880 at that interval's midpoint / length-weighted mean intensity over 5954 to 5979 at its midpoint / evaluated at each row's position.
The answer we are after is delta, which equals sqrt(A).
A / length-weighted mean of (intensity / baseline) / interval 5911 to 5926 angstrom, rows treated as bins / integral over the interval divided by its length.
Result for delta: 1.02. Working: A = 1.04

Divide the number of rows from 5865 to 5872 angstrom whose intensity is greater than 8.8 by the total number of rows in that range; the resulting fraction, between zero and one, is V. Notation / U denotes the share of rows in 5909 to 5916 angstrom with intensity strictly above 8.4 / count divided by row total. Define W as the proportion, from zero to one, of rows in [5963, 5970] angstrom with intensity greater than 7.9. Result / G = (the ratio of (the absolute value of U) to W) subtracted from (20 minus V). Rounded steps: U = 0.6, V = 0.80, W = 0.2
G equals 16.2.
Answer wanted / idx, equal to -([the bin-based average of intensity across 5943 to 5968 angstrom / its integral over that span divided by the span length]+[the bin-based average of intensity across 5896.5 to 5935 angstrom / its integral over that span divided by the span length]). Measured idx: -16.8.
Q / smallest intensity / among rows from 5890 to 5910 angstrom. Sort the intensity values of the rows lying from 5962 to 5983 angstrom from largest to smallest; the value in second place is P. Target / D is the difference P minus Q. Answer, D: 3.11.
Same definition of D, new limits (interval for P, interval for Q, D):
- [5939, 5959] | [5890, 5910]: 2.35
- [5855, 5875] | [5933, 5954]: 1.86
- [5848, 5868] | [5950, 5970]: 3.62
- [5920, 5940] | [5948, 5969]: 2.47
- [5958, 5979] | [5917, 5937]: 3.26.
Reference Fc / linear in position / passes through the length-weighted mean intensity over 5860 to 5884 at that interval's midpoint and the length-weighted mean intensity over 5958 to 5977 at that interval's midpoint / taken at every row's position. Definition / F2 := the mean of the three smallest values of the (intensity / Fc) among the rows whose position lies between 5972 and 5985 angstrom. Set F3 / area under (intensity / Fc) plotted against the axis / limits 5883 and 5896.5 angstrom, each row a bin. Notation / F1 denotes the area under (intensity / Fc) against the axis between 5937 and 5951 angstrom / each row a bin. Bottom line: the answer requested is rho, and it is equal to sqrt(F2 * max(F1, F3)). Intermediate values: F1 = 13.8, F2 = 0.94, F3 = 11.9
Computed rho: 3.61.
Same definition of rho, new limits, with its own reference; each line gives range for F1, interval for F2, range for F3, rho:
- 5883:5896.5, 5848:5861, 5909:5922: 3.43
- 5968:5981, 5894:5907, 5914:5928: 3.45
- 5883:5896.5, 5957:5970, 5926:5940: 3.38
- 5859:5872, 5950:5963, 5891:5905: 3.45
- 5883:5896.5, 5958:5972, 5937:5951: 3.39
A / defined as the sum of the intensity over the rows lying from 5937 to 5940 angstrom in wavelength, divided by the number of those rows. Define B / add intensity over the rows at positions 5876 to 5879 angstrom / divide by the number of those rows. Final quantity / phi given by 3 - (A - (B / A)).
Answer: -3.6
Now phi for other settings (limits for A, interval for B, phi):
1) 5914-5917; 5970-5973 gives -4.4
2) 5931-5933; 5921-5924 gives -4.0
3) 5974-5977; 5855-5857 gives -3.6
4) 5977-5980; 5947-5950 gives -4.4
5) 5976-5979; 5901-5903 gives -3.4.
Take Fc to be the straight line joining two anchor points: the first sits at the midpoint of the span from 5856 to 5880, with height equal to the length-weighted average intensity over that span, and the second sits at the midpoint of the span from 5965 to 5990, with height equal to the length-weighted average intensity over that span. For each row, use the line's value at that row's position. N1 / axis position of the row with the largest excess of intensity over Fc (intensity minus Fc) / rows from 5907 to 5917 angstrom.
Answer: 5913.50 angstrom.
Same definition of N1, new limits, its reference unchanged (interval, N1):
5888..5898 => 5897.19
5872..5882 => 5875.50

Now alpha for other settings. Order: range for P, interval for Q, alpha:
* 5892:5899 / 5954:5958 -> 0.8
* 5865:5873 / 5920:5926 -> 0.4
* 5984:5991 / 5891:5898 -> 1.3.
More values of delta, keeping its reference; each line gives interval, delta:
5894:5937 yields 1.00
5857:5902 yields 0.98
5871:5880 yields 1.03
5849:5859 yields 0.98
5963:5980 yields 1.01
